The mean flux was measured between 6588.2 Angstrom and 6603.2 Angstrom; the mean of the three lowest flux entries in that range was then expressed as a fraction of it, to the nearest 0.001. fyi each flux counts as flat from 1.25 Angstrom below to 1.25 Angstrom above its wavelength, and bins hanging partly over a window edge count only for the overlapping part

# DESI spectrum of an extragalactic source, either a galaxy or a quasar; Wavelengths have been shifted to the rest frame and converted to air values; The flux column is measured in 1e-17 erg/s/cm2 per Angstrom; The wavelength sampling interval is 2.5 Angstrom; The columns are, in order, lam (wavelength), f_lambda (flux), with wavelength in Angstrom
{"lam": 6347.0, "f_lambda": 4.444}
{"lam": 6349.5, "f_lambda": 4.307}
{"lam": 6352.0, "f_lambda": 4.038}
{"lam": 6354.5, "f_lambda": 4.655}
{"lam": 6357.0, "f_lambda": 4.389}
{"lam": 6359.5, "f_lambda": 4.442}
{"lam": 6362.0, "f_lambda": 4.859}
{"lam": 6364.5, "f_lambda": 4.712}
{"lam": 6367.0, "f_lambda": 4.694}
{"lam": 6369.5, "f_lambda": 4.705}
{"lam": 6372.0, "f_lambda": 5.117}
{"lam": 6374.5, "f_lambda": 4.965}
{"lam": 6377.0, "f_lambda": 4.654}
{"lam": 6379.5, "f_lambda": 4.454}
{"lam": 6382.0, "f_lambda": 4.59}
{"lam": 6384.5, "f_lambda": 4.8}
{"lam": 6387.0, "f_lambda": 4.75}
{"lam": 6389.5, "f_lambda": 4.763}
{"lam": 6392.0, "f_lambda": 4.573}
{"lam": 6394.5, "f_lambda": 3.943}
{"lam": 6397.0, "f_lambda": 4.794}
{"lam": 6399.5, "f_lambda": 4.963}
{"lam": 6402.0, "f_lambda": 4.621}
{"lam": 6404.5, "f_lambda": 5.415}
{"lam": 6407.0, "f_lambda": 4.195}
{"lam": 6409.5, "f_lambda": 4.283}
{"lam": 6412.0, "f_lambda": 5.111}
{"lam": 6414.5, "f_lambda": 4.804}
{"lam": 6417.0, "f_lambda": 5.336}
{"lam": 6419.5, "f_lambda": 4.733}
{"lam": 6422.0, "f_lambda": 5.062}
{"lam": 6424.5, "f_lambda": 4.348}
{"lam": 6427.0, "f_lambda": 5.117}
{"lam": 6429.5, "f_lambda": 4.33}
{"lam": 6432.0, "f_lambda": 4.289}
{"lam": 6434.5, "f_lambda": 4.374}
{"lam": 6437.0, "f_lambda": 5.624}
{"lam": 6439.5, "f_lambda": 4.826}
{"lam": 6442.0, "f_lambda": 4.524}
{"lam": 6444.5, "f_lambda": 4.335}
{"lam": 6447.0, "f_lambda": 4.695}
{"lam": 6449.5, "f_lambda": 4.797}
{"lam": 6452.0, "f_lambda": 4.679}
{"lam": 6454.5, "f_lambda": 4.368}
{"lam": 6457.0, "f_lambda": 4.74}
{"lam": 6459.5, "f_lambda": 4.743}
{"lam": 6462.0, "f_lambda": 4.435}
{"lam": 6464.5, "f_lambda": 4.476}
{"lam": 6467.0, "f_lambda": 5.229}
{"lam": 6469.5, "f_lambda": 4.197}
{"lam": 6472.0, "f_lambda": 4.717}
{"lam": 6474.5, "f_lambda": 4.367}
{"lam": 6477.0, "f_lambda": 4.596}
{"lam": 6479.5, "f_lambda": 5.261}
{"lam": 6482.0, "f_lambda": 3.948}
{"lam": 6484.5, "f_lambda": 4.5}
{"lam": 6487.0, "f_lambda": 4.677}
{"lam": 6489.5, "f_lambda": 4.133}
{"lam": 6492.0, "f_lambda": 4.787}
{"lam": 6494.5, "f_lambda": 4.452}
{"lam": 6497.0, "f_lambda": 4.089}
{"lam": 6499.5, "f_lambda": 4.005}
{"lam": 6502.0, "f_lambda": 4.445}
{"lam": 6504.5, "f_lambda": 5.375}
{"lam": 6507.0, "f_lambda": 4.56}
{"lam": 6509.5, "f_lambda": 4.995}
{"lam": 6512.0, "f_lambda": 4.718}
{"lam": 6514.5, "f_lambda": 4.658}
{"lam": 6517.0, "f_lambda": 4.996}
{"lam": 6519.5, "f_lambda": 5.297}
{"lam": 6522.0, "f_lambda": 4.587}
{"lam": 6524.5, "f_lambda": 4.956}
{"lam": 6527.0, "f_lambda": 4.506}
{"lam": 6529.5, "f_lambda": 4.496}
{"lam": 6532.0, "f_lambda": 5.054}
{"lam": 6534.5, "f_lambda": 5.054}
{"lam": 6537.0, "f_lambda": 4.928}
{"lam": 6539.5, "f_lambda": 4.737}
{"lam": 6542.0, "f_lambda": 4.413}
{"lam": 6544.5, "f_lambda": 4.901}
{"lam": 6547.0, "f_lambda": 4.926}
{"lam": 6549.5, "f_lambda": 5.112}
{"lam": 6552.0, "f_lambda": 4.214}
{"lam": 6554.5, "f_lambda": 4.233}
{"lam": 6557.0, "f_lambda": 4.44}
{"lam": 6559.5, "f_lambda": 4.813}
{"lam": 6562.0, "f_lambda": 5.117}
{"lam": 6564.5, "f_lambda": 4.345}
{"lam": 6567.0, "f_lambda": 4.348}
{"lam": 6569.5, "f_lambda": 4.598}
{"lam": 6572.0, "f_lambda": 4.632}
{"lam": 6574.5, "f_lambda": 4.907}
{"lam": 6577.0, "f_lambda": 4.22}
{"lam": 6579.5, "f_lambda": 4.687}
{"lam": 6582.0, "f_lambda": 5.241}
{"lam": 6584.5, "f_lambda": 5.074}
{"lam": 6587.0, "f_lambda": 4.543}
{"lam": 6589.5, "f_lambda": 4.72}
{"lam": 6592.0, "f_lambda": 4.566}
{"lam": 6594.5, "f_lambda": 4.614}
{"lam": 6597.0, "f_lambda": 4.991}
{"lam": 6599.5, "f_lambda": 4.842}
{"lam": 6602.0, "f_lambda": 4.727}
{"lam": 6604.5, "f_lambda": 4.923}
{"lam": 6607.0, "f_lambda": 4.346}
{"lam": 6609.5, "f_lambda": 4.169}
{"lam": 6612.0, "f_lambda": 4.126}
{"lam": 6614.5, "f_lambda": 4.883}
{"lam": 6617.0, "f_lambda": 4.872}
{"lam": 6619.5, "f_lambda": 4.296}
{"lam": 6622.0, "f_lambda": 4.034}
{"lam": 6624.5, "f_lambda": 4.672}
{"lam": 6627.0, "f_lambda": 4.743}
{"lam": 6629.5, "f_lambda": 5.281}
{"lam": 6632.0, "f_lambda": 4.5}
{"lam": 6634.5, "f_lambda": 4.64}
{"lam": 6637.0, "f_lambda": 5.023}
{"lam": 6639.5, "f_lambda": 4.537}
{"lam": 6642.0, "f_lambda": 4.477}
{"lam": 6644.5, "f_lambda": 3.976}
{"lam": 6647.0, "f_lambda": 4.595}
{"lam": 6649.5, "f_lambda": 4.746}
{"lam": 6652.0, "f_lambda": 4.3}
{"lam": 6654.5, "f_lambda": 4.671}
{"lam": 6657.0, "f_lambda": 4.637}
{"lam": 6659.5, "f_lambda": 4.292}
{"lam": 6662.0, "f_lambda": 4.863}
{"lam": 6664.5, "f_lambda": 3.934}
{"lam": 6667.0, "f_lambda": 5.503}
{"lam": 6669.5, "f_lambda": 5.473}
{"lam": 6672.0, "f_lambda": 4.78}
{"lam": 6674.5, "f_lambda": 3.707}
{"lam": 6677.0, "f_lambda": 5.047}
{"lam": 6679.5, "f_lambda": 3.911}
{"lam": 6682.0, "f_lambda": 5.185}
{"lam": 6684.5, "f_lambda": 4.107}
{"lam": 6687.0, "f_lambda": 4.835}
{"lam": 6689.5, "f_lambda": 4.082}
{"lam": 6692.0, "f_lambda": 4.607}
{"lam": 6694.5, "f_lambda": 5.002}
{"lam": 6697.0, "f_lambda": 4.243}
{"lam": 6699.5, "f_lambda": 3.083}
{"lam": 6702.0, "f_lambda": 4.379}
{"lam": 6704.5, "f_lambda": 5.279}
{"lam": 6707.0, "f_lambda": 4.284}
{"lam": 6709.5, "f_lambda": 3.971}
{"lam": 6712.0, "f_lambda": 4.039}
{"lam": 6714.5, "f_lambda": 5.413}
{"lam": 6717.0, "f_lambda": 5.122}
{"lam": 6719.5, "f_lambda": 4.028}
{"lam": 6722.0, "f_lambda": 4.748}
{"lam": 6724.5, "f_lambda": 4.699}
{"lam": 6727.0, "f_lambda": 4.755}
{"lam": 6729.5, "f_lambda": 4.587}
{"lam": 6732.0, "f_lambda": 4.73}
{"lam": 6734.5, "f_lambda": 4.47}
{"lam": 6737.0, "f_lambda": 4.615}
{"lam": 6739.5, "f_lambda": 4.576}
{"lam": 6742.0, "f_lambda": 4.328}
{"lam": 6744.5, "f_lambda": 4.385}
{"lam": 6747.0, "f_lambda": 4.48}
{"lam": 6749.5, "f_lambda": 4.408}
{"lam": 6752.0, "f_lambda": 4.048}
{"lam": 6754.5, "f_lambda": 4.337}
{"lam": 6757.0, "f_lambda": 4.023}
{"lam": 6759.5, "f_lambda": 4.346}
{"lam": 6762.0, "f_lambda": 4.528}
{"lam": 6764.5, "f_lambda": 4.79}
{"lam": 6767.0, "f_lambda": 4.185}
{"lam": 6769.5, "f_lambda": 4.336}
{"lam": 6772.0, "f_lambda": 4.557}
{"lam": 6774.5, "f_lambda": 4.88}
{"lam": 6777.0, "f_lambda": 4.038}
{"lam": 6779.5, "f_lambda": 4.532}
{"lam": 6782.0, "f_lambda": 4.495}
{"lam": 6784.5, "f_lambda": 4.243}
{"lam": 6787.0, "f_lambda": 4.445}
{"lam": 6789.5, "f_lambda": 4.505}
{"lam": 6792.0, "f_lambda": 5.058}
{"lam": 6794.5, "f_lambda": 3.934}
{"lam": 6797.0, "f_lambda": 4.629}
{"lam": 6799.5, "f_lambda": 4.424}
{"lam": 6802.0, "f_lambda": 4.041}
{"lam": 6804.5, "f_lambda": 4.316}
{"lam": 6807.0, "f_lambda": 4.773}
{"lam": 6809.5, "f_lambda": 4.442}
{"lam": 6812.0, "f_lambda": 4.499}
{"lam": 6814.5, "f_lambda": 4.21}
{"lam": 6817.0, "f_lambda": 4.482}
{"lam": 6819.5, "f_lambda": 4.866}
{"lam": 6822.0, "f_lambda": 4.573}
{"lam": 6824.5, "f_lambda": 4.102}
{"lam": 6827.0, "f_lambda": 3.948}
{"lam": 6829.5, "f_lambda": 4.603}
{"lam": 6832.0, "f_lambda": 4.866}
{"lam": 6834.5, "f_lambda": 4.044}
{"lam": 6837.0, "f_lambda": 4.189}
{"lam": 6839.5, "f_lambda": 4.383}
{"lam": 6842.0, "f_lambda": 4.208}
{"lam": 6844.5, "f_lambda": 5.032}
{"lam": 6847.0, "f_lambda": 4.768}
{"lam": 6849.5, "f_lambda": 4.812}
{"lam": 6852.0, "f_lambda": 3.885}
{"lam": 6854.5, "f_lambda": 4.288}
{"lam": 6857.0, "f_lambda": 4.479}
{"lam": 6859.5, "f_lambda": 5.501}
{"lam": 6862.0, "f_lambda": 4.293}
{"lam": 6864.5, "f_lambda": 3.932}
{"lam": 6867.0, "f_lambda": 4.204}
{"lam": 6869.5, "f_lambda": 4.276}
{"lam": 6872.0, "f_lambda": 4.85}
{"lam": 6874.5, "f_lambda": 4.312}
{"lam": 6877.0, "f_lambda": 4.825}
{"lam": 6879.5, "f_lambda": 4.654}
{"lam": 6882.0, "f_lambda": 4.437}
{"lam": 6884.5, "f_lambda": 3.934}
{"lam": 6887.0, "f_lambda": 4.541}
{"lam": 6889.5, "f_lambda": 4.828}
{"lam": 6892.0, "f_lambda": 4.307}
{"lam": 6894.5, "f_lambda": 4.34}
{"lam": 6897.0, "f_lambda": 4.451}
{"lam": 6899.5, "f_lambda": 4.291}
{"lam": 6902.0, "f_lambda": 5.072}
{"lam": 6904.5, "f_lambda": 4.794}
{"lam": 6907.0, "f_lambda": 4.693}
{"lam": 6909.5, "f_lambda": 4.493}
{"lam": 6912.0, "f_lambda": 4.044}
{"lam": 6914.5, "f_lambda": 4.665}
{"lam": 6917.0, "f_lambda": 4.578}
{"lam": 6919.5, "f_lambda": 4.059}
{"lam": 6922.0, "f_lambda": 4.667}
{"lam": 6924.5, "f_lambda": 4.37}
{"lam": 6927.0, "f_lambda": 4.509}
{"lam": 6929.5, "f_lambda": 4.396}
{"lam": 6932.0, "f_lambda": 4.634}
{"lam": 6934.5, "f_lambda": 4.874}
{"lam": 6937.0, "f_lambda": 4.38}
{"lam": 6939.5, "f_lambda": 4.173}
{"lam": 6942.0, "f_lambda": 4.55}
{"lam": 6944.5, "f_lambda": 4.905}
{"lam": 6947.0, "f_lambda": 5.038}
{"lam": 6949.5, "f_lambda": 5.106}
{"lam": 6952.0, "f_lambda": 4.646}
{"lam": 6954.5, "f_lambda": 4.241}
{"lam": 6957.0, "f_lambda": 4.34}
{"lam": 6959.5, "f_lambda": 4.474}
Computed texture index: 0.977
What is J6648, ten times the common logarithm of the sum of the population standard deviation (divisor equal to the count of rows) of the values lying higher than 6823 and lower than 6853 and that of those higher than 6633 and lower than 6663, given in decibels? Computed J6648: -1.9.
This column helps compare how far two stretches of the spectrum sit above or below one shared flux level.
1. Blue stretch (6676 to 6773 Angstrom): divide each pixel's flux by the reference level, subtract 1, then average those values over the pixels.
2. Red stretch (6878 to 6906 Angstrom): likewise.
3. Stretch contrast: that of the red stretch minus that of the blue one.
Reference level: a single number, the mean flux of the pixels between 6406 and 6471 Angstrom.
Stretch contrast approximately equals 0.01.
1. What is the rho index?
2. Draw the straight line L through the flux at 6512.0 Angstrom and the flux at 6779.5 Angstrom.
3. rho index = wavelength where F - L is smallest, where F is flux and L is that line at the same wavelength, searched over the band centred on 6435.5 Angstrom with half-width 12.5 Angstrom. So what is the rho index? 6432.0 Angstrom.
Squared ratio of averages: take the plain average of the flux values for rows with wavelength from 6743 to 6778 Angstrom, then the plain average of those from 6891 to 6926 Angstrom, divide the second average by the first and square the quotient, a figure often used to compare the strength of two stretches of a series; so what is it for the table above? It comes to 1.05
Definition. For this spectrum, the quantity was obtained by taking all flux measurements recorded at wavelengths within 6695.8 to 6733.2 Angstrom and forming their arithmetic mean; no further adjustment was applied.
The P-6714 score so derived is 4.49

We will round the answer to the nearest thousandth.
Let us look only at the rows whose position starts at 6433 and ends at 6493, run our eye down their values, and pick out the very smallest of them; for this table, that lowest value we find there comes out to 3.948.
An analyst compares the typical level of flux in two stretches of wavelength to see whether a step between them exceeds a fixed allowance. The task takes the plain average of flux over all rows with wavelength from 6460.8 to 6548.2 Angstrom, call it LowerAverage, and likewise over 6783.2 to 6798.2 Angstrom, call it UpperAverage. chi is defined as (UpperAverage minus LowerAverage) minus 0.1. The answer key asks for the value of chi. -0.30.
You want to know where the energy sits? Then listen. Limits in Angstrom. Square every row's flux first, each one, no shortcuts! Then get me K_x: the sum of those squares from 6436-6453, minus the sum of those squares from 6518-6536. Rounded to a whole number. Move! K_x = -4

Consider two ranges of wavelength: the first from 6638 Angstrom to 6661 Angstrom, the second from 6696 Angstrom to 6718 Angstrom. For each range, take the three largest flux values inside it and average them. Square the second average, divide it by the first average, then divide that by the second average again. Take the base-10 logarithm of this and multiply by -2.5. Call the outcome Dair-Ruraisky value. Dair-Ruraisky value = -0.13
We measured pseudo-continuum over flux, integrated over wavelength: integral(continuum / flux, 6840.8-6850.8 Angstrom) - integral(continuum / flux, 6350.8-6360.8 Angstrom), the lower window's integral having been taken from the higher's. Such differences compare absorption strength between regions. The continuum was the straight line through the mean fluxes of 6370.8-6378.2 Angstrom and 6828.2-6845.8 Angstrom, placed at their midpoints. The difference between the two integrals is -1.7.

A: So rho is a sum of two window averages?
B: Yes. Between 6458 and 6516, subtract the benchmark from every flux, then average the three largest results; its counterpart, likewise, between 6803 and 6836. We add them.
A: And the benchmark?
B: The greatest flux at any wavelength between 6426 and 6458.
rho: -1.12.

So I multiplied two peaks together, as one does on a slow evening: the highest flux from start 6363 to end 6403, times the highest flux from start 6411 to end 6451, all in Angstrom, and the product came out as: 29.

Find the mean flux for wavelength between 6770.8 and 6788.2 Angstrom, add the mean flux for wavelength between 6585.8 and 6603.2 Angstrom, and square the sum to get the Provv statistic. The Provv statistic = 84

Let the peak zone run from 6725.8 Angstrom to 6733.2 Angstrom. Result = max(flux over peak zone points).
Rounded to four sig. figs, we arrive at 4.755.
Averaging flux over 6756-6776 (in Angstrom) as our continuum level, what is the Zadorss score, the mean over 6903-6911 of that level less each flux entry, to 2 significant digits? -0.20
